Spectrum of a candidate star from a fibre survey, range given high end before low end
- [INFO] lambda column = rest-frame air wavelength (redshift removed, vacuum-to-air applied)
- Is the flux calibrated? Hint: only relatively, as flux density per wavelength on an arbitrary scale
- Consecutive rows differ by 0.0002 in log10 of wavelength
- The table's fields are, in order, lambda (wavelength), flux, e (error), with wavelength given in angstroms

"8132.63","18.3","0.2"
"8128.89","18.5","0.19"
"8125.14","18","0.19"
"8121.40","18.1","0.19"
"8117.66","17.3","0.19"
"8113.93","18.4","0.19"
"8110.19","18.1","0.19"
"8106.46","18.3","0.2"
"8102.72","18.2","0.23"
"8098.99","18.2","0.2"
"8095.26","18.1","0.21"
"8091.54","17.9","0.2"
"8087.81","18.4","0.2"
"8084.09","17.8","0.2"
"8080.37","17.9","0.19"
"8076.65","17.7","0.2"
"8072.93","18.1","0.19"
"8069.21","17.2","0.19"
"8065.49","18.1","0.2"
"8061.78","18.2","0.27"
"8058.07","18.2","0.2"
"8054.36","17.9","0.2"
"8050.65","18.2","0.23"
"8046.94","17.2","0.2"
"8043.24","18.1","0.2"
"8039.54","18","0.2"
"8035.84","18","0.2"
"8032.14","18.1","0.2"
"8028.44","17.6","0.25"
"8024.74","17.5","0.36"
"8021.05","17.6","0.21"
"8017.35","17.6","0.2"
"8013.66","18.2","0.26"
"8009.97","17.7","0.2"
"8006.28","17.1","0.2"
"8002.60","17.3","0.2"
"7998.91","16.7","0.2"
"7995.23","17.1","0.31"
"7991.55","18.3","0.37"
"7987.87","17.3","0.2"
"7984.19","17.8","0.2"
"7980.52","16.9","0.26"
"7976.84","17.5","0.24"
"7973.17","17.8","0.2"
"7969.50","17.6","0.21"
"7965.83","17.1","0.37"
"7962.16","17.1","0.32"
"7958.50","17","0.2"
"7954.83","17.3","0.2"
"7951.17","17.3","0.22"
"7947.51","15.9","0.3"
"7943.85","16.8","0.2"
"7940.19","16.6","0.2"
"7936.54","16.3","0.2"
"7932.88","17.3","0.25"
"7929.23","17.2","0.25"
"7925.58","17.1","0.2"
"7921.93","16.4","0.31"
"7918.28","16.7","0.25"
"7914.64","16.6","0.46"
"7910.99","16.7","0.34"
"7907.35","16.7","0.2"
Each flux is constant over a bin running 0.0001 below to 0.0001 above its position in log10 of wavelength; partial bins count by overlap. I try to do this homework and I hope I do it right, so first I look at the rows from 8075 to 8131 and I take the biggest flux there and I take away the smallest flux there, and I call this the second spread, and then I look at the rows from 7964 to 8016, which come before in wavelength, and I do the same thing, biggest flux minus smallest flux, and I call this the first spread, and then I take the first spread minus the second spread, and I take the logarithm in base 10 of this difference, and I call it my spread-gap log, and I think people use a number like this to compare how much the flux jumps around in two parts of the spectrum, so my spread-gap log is -0.40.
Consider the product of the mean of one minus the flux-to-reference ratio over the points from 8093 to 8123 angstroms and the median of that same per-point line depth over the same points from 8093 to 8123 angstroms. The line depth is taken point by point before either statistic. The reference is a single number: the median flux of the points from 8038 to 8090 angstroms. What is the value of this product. 0.0000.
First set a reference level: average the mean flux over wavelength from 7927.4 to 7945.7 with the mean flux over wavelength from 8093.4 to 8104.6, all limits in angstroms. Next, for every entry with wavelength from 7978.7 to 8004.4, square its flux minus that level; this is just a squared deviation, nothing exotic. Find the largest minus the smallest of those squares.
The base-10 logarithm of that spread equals -0.22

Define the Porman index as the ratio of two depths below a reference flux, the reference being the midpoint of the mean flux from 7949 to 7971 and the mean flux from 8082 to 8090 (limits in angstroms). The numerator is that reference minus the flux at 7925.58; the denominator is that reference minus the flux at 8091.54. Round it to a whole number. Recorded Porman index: -2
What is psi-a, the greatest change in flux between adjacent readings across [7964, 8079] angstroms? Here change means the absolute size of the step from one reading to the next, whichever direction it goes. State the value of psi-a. 1.20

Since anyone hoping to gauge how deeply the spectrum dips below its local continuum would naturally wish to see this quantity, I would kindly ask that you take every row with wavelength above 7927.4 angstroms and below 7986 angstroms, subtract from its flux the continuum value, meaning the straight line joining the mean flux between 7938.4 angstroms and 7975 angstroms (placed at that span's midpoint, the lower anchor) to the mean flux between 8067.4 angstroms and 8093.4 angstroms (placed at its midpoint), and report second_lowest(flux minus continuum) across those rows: -0.62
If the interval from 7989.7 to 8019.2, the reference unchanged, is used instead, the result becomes -0.27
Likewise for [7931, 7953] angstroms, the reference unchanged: -0.62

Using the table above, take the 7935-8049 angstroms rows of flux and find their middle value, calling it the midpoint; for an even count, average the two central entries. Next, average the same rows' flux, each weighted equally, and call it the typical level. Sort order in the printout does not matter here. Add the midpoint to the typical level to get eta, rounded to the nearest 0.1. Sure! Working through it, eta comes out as 34.7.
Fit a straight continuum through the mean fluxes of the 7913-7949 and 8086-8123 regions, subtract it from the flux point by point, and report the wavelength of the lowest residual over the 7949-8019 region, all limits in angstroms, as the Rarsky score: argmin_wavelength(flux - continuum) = 7998.91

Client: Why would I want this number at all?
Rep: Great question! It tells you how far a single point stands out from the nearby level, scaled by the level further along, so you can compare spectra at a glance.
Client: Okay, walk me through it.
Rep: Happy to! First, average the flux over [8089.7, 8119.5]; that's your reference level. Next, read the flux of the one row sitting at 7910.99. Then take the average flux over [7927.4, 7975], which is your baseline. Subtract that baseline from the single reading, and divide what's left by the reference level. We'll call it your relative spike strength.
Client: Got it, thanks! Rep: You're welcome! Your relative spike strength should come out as -0.02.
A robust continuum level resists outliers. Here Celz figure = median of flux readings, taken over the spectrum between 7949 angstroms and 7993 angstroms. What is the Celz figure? 17.3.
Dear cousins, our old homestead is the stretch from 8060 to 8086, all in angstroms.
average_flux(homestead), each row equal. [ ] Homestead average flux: 17.9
